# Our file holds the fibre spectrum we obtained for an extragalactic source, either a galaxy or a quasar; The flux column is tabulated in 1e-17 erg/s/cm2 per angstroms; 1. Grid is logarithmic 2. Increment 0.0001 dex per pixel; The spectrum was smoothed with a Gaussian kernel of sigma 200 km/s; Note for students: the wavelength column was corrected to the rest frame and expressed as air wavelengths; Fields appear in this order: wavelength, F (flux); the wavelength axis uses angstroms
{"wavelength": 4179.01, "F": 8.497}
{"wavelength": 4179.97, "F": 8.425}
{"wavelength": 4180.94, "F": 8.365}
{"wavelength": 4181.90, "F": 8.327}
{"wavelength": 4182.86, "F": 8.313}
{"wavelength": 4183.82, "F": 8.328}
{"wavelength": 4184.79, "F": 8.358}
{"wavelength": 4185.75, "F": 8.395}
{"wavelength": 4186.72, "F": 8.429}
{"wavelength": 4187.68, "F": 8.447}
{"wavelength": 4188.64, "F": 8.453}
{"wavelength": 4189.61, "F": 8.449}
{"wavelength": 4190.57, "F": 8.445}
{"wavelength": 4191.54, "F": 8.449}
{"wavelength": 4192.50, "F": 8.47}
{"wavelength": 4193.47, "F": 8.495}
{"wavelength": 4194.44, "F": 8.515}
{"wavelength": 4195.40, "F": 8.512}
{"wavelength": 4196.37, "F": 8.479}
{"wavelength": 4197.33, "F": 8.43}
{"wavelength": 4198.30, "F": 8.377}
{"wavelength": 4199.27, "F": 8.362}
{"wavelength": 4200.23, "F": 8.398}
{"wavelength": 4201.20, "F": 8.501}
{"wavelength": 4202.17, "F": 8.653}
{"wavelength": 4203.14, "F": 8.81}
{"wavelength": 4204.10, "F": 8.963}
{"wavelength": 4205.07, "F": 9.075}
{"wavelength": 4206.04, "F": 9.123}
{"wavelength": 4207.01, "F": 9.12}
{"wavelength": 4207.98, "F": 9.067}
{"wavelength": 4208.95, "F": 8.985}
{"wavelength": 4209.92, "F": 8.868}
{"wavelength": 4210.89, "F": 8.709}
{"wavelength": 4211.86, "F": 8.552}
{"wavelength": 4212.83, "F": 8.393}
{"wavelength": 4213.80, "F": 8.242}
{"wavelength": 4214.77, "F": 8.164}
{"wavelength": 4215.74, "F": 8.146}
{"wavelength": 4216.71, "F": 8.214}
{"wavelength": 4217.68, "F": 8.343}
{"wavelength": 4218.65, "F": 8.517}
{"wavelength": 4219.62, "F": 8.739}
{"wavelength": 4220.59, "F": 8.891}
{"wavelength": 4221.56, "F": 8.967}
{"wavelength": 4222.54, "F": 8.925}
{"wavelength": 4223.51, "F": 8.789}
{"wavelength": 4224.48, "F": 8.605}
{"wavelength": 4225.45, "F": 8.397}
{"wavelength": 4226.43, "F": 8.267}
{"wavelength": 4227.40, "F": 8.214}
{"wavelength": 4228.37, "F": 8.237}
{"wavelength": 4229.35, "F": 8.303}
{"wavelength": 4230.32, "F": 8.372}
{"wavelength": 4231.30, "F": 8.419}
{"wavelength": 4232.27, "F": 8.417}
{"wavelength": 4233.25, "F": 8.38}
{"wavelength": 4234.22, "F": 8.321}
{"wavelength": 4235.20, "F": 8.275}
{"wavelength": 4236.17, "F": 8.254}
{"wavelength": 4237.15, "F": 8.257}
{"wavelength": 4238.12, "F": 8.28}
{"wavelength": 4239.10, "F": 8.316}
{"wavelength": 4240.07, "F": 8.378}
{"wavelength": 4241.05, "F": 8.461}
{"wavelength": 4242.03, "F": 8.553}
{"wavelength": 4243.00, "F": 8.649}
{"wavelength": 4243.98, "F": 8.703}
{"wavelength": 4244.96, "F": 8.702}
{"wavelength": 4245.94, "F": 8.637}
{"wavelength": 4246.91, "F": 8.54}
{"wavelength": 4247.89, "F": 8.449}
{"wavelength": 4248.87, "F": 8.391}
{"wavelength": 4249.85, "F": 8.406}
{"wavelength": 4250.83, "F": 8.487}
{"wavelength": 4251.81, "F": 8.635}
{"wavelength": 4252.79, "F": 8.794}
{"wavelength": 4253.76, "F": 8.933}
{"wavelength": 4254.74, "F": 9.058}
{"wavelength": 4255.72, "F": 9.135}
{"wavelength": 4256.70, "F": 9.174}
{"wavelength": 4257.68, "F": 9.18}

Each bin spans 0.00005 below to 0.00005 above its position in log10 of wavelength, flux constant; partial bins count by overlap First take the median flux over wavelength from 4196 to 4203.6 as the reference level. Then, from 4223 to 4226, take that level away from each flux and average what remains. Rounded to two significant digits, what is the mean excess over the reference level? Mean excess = 0.14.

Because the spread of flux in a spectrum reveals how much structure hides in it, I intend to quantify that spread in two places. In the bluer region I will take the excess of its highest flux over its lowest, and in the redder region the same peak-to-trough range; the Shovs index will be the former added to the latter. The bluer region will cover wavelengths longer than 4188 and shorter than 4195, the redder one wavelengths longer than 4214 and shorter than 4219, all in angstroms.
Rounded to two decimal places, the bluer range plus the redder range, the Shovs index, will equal 0.44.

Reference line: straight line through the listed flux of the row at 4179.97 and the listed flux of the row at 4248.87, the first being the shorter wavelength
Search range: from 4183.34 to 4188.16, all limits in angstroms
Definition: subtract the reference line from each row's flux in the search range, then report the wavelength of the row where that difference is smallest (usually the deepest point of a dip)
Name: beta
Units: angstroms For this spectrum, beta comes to 4183.82 angstroms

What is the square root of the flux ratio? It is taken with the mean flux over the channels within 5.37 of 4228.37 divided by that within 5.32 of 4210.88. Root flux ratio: 0.98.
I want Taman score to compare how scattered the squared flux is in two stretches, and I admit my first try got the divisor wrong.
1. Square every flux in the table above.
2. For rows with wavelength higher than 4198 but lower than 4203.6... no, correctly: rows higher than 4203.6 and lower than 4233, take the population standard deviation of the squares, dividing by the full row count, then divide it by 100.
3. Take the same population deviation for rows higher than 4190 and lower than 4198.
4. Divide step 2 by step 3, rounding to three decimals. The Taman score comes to 0.112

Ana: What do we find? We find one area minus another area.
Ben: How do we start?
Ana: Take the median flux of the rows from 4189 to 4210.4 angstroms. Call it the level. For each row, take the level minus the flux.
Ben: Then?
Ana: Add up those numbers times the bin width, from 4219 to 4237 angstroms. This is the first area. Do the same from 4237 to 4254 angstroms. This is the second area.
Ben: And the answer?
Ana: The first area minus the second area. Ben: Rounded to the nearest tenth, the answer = 0.8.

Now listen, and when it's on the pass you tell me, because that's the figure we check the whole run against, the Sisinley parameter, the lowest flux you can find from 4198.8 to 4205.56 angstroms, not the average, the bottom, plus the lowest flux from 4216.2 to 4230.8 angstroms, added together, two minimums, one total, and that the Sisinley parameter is 16.6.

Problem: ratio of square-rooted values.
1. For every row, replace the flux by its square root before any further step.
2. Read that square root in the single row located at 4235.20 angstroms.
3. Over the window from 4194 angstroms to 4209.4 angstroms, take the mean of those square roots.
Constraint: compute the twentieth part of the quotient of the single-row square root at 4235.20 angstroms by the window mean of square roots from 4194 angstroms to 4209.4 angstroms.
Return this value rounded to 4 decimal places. 0.0487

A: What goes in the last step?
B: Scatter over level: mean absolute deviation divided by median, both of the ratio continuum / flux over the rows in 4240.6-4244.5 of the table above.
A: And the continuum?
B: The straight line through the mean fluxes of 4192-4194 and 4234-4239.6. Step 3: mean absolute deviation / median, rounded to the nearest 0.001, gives 0.010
